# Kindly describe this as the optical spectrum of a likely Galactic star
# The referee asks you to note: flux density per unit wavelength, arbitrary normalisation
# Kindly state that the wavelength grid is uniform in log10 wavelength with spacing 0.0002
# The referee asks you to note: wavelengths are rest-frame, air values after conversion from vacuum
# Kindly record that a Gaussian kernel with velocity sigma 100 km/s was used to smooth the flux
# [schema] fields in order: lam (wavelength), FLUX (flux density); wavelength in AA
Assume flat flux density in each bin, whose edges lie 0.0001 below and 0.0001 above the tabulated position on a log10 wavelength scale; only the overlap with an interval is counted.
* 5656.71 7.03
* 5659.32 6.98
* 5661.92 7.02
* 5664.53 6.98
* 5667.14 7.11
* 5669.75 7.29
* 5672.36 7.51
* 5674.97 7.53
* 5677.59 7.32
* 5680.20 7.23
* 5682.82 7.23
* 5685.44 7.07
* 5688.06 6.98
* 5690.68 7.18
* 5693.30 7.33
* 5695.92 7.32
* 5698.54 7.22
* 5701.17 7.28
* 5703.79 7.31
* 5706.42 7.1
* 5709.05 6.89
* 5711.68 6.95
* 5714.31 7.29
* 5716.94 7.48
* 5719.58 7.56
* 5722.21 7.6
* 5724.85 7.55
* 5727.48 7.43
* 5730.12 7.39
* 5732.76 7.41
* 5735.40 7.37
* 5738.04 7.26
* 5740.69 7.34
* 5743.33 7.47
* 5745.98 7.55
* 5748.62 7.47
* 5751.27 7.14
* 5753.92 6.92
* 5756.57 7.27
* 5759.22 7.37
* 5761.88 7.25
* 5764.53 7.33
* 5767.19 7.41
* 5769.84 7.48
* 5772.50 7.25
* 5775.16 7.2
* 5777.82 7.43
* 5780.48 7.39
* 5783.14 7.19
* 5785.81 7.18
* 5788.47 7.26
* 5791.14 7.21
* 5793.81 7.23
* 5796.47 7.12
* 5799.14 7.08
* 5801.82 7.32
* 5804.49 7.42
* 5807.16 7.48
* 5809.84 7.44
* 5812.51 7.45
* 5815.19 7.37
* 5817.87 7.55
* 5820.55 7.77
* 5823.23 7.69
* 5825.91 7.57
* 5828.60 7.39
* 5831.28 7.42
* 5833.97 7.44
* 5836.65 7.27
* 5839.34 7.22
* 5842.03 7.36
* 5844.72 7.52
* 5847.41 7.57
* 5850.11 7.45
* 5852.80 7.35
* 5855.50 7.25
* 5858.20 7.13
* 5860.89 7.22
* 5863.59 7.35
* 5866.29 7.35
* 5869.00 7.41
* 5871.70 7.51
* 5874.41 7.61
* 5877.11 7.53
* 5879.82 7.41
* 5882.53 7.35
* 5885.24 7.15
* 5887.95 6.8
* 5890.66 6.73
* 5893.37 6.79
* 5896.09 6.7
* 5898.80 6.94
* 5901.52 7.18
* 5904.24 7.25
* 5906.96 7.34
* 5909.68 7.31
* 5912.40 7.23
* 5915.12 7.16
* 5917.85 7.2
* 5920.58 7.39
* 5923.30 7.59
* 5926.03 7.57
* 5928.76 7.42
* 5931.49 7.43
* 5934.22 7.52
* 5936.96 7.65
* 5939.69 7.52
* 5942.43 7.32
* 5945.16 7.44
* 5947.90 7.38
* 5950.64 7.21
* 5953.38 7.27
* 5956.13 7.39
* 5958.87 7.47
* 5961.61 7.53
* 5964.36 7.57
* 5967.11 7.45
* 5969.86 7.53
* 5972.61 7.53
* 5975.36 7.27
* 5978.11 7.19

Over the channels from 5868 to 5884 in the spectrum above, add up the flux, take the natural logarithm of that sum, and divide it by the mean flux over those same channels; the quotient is 0.51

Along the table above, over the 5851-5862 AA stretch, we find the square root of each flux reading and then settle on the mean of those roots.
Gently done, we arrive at 2.69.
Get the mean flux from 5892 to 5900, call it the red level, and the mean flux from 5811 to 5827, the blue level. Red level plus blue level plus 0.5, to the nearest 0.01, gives 14.88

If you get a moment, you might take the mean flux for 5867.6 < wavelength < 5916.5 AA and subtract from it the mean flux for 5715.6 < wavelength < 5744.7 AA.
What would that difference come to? -0.25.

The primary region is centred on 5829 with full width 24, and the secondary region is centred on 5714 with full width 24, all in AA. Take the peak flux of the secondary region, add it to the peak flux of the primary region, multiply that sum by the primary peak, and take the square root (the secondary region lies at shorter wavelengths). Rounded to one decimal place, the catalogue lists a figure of 10.9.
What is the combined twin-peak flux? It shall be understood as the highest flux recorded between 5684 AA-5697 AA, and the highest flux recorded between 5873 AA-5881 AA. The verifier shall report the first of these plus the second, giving 14.9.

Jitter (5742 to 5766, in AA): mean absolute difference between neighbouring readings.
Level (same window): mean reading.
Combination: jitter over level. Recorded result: 0.0233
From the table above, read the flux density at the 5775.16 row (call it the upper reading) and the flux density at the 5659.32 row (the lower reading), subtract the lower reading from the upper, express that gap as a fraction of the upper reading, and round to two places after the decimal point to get 0.03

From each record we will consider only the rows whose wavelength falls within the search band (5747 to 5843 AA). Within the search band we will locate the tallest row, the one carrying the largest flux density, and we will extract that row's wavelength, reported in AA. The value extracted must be 5820.55 AA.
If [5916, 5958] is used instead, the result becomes 5936.96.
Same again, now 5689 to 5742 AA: 5722.21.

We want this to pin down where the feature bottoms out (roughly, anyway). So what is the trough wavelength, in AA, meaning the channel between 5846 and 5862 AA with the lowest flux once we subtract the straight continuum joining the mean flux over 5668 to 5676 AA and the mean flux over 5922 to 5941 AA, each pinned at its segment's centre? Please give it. 5858.20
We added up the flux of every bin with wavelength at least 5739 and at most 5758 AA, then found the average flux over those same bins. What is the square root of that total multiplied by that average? 19.3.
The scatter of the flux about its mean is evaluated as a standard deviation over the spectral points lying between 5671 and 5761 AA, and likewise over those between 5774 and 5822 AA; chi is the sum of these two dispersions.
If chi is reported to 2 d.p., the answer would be 0.36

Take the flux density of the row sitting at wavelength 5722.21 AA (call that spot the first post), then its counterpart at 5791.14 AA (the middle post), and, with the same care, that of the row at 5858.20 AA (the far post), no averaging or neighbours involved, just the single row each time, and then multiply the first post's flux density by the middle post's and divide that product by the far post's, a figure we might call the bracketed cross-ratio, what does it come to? 7.69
